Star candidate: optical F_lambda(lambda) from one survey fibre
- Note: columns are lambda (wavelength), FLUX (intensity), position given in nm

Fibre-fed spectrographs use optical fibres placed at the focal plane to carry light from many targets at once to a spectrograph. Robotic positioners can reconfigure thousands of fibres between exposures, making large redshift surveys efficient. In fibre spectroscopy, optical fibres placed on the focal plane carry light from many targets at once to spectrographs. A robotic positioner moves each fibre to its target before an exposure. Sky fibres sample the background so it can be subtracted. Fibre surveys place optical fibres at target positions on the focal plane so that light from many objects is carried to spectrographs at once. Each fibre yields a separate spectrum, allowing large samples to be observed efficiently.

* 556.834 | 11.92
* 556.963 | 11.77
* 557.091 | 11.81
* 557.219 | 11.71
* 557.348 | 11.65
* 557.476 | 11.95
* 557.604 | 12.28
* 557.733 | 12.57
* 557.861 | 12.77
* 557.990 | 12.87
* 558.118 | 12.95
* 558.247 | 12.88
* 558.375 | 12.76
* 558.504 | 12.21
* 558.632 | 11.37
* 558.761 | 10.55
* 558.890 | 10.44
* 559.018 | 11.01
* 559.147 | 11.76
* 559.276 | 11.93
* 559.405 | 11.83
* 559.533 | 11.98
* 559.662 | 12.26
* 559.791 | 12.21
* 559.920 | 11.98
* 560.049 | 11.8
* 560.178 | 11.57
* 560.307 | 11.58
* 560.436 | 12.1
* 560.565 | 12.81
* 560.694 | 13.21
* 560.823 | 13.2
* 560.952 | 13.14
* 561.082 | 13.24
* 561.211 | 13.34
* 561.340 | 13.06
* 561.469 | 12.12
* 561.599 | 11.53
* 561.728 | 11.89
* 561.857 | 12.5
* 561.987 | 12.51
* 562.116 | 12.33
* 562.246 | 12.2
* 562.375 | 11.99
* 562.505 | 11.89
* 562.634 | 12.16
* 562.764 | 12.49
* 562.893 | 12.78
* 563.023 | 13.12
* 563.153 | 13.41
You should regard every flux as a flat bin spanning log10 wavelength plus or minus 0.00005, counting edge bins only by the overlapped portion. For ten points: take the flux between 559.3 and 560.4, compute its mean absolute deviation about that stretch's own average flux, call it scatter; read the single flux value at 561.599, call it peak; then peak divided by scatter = 56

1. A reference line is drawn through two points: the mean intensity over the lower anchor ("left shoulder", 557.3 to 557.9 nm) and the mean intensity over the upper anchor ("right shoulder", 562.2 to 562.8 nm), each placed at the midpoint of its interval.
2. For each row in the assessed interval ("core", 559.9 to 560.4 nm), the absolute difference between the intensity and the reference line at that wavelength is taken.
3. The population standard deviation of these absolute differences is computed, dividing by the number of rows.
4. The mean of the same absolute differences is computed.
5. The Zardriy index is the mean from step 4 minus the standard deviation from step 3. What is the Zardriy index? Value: 0.29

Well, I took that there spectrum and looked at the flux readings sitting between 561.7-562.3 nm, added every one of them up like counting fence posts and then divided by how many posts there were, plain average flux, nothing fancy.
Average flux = 12.3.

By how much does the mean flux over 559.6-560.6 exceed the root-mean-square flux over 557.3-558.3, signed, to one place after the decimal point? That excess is -0.5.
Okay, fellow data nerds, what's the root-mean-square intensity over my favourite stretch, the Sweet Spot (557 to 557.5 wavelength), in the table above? 11.8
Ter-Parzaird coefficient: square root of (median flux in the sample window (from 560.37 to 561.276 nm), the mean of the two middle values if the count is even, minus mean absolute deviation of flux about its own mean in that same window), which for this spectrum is 3.59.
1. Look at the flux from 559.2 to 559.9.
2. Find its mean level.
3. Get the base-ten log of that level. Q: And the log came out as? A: 1.08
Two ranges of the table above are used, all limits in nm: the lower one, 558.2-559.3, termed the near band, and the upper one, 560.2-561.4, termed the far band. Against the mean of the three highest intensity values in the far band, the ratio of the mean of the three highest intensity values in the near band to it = 0.95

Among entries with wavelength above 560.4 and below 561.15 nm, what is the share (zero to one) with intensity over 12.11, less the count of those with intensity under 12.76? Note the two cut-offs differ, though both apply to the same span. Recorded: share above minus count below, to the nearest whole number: 0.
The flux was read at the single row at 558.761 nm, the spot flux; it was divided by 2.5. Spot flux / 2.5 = 4.22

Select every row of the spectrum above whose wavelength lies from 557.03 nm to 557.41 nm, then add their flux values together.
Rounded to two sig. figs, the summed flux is 35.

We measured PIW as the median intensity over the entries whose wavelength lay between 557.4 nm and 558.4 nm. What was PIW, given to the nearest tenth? 12.8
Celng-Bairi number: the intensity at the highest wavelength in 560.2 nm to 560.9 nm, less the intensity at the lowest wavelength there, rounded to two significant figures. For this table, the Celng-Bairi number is 1.6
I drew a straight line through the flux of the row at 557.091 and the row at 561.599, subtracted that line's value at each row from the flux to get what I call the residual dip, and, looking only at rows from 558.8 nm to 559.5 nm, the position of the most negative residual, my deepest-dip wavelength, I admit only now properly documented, 558.890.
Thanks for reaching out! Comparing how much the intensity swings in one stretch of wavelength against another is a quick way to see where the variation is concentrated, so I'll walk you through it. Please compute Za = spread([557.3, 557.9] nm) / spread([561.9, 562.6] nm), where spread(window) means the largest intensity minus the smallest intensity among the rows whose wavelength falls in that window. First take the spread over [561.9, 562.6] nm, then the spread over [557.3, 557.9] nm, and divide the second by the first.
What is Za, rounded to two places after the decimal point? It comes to 1.81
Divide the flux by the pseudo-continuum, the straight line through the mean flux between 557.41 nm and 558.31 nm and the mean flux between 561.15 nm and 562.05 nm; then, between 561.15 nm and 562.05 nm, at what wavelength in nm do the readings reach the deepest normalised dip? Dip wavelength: 561.599 nm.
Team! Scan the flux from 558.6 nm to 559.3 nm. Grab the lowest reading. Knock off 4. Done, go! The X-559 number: 6.4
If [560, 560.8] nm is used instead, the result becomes 7.6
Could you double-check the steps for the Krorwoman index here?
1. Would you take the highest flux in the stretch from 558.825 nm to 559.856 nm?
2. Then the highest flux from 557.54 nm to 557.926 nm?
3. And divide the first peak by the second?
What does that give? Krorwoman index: 0.96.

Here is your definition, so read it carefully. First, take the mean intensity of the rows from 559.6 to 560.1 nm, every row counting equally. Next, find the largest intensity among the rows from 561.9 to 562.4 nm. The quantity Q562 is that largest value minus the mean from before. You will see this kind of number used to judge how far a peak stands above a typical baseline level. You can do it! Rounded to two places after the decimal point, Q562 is 0.45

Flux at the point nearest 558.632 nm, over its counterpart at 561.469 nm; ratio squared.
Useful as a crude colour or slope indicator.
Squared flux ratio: 0.88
